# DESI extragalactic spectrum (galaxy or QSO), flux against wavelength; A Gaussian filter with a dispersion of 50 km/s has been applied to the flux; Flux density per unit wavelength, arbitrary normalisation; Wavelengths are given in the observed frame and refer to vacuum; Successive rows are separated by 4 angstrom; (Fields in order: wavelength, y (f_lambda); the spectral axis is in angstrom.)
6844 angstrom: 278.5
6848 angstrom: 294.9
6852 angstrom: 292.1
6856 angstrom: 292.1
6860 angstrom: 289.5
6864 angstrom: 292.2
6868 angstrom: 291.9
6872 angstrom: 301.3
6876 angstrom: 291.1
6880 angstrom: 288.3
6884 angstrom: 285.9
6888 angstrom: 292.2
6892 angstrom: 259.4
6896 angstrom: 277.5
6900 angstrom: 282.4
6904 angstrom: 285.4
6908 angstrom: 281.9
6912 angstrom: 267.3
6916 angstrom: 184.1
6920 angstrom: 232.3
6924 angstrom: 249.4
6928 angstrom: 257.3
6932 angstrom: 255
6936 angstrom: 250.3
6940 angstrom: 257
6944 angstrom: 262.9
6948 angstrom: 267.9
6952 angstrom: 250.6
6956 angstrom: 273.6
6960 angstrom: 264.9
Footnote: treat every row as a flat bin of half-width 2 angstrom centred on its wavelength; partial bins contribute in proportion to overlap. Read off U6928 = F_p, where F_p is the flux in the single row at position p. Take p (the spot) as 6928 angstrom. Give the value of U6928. 257.3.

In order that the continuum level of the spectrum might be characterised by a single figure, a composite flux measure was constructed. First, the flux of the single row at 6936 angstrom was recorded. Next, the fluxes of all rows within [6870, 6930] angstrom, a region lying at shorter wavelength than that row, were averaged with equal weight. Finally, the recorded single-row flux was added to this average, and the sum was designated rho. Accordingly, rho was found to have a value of 519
